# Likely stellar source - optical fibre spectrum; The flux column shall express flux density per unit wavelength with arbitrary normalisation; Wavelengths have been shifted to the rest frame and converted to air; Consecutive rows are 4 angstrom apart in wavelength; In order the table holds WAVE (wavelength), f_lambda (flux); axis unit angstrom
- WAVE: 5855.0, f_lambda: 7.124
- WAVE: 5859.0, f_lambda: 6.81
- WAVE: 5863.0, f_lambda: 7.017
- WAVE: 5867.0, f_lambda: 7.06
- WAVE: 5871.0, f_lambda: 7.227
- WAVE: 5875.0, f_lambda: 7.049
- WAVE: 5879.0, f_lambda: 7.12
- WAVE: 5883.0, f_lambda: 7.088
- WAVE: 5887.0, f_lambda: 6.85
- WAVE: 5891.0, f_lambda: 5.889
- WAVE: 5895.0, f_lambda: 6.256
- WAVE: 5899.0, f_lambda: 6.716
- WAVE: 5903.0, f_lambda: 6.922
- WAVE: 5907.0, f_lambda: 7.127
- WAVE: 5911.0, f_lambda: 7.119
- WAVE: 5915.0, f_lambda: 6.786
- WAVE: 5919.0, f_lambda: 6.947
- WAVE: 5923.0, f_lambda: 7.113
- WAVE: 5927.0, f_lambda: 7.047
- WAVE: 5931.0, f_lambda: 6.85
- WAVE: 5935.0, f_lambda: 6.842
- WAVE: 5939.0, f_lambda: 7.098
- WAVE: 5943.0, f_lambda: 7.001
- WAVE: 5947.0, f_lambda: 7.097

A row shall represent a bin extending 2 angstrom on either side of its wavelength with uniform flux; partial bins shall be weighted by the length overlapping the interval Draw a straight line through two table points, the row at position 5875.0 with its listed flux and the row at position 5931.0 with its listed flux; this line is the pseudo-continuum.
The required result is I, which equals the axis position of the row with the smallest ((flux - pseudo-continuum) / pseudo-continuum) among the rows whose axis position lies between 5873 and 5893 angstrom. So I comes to 5891.0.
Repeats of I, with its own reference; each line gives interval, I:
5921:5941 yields 5931.0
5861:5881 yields 5863.0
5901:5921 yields 5915.0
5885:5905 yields 5891.0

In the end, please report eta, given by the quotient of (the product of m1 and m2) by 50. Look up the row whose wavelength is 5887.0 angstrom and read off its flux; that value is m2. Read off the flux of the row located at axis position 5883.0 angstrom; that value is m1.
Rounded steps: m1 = 7.088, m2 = 6.85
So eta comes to 0.97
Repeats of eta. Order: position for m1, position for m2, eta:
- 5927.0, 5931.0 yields 0.97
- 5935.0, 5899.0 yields 0.92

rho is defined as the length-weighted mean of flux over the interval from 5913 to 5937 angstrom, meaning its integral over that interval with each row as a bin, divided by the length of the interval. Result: 6.93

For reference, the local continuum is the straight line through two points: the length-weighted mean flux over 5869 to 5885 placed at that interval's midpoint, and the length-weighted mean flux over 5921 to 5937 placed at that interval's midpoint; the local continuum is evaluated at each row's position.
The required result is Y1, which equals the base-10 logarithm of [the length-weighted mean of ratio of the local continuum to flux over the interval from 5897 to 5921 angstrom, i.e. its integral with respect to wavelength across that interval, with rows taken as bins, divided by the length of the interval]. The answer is 0.0057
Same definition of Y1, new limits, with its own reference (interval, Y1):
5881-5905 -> 0.0305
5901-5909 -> 0.0008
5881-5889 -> 0.0080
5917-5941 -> -0.0011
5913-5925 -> 0.0030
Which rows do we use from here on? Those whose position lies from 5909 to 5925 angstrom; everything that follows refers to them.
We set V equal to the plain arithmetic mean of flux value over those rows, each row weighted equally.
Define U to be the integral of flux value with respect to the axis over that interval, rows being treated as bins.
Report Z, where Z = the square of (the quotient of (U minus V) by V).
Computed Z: 225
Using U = 112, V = 6.99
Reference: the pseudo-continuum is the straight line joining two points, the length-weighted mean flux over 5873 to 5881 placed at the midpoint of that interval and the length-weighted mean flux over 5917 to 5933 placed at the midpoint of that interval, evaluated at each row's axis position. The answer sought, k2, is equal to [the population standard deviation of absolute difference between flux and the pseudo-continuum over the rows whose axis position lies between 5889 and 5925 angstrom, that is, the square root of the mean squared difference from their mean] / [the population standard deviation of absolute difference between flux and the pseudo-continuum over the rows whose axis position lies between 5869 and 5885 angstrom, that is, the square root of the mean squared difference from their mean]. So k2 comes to 8.3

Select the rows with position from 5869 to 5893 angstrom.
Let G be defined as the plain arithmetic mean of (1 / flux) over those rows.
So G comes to 0.146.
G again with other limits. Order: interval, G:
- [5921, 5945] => 0.143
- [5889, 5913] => 0.151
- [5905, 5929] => 0.142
